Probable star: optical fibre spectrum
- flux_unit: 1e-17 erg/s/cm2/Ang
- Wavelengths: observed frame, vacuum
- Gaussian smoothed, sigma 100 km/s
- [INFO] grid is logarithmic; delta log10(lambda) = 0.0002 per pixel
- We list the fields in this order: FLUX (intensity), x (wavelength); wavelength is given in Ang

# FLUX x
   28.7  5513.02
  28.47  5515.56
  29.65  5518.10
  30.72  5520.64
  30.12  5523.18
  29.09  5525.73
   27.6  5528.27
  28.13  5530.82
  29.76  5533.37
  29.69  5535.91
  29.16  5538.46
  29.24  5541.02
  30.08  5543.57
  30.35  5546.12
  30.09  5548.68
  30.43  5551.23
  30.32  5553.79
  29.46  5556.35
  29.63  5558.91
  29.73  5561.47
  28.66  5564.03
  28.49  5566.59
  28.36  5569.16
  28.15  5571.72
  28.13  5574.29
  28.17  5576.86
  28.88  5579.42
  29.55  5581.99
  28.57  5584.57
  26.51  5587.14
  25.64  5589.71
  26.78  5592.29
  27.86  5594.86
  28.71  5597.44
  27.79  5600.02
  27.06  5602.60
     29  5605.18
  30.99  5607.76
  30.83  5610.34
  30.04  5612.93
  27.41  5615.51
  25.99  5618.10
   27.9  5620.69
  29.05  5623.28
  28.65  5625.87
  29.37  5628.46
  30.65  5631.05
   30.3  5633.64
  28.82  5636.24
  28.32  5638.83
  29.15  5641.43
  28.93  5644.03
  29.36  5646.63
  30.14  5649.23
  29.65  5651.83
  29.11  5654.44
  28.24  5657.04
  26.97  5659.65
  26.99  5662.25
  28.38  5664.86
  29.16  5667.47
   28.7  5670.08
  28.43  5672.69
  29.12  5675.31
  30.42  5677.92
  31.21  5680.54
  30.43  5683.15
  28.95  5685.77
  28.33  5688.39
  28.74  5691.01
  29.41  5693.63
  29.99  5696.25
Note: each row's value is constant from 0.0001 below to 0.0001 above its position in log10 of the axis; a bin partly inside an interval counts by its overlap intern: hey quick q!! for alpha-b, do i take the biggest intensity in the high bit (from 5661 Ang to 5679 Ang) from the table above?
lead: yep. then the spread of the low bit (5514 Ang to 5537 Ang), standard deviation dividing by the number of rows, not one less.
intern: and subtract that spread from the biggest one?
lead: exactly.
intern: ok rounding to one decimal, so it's 29.5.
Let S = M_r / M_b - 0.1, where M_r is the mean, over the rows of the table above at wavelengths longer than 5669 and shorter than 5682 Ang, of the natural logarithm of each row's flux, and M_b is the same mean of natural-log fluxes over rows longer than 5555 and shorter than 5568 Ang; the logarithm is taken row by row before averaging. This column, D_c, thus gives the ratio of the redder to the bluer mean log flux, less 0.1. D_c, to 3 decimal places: 0.904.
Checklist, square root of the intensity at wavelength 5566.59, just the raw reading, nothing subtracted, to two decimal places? 5.34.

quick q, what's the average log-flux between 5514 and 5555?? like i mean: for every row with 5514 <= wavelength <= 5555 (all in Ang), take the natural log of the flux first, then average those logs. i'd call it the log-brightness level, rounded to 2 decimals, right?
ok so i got 3.39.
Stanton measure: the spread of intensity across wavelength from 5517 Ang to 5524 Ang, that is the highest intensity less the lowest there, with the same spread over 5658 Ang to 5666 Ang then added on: 2.5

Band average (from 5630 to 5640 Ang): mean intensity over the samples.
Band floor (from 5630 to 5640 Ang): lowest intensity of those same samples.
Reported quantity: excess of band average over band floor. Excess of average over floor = 1.2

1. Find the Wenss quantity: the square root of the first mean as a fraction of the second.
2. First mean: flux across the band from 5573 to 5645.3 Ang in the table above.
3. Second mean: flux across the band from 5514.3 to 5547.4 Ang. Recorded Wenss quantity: 0.99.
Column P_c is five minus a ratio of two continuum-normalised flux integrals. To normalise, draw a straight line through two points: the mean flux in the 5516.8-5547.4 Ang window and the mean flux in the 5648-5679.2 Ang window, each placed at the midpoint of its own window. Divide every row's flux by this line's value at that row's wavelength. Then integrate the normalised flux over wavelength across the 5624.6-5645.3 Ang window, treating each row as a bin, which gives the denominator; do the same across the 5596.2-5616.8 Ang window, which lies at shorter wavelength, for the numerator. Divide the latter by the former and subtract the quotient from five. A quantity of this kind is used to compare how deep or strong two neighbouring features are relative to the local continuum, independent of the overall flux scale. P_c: 4.02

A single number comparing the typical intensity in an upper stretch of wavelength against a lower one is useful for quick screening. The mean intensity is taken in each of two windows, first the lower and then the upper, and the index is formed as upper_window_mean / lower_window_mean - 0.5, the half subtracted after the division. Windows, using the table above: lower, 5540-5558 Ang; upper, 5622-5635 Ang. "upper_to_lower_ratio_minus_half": 0.487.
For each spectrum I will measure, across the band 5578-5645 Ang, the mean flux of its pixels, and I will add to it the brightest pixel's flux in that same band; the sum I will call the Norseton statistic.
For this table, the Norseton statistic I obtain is 59.6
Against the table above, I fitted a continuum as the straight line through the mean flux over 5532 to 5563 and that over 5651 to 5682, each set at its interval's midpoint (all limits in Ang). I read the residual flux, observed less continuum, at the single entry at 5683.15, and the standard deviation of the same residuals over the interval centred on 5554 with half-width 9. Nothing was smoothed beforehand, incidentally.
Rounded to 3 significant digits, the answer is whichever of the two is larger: 1.70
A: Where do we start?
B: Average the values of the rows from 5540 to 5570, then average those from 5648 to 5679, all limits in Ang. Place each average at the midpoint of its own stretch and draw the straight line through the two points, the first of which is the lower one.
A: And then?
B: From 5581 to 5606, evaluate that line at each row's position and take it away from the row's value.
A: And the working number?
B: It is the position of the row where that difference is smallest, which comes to 5589.71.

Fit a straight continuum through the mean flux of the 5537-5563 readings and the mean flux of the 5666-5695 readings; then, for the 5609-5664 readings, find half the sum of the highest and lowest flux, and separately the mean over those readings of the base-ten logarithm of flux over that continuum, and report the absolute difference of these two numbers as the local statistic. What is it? 28.4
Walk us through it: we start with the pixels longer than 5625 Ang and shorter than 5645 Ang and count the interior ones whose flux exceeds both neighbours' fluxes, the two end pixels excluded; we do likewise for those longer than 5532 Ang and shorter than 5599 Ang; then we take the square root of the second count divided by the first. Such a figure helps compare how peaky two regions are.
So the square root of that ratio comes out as 1.4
